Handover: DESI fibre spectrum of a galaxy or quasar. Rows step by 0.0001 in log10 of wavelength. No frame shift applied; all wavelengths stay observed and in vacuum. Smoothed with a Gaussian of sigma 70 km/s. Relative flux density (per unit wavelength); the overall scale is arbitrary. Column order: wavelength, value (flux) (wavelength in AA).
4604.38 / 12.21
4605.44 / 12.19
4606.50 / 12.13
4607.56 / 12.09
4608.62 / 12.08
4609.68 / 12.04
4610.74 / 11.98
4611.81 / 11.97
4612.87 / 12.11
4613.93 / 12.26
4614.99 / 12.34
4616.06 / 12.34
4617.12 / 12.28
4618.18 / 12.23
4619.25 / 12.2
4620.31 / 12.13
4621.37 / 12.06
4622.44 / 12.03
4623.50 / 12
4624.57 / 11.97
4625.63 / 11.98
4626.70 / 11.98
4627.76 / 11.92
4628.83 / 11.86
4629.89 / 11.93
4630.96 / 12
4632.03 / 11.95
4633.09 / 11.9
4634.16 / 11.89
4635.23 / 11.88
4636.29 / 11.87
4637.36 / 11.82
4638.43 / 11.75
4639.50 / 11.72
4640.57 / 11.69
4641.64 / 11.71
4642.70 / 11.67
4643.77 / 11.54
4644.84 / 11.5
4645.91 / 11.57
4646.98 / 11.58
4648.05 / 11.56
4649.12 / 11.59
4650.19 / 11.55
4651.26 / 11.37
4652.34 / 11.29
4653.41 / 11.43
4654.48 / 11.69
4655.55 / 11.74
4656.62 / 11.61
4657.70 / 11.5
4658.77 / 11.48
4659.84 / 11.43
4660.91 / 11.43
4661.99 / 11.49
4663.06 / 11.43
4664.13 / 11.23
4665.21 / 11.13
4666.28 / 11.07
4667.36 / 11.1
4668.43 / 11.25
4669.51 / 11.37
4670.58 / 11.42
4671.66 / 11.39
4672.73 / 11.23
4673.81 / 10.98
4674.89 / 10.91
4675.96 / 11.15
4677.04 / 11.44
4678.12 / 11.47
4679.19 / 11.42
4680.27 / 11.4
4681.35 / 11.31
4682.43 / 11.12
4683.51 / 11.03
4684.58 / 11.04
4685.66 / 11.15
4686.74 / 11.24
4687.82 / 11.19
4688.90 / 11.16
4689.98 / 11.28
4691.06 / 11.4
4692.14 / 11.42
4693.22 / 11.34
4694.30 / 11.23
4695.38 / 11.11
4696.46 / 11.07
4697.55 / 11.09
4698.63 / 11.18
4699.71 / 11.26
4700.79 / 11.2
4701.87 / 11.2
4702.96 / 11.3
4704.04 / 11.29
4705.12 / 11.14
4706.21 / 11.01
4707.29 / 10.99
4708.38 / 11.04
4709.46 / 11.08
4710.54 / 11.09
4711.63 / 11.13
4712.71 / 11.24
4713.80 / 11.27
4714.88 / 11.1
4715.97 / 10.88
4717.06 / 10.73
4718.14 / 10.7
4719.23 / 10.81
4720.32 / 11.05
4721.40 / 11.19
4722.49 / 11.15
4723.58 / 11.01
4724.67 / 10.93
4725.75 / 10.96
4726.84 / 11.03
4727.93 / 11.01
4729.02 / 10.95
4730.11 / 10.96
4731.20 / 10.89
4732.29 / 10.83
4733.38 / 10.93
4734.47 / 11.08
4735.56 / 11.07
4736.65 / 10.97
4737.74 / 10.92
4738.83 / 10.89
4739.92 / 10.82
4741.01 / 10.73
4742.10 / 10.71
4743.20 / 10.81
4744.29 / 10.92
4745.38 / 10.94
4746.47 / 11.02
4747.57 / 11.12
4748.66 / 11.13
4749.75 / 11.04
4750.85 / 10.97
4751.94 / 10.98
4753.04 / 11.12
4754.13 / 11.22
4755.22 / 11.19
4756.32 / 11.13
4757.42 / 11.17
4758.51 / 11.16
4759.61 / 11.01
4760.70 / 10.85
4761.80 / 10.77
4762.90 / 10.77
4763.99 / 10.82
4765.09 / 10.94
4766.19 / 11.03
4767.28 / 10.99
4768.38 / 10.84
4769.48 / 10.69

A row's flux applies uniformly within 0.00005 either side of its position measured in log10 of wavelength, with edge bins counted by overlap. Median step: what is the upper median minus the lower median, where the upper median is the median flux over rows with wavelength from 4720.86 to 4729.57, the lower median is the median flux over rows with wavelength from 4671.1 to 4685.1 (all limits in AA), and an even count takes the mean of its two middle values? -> -0.22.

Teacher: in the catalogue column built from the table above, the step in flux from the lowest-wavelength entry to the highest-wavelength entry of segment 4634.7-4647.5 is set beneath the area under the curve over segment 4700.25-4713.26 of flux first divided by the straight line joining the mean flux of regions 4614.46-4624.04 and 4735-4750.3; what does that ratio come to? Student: -43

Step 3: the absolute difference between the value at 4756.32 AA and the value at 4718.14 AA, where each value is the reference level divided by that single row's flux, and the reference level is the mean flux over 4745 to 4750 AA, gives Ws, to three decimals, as 0.040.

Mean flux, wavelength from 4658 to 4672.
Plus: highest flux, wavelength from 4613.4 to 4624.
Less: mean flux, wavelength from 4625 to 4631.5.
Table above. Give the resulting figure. 11.72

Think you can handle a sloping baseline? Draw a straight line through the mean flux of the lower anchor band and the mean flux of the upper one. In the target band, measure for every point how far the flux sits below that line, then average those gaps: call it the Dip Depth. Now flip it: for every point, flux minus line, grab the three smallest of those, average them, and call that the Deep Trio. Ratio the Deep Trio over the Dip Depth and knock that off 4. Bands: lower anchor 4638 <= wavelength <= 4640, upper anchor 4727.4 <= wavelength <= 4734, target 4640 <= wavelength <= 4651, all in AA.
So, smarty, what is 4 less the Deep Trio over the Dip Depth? 5.8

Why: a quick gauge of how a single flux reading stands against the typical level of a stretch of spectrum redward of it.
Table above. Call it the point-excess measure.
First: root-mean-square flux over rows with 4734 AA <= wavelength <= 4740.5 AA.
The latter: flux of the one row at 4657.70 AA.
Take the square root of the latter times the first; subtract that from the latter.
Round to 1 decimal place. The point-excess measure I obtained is 0.3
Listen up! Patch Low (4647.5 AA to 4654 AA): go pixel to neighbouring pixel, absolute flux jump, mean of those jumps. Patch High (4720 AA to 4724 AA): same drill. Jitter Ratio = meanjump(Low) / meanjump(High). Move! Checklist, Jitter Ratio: 0.88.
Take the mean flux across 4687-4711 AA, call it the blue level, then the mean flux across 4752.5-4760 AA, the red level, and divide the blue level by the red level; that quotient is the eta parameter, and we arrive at 1.00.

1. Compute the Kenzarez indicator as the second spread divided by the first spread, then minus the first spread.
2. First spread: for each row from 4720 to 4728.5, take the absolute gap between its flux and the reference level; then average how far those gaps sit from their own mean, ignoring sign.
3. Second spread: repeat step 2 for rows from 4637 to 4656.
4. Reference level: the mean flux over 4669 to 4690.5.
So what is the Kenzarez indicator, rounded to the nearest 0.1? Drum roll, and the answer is 1.6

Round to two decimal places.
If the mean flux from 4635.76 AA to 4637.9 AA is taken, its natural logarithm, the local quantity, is 2.47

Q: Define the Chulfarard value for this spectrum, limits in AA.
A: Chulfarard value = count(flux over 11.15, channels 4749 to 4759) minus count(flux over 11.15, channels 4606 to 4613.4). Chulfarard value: -3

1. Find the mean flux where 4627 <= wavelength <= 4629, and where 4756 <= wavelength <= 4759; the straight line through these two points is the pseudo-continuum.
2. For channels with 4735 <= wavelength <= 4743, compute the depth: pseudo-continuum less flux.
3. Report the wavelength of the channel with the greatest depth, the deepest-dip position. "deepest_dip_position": 4742.10 AA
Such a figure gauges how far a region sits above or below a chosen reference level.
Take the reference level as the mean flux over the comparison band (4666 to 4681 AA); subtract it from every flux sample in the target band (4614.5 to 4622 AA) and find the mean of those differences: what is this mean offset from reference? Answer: 1.0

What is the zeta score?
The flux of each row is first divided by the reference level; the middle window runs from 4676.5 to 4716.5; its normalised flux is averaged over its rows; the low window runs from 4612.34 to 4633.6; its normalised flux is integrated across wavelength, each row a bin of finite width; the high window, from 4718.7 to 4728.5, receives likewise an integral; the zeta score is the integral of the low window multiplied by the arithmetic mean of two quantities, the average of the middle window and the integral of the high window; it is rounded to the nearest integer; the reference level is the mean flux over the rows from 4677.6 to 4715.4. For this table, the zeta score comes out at 122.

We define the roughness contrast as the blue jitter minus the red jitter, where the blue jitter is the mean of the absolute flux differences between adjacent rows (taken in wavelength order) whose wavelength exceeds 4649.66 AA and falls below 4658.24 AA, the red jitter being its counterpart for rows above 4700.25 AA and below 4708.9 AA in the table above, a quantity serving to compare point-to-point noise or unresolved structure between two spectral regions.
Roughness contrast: 0.07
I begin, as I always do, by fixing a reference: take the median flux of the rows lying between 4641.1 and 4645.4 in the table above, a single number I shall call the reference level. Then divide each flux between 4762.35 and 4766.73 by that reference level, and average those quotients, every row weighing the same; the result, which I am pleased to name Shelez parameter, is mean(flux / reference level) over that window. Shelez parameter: 0.938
